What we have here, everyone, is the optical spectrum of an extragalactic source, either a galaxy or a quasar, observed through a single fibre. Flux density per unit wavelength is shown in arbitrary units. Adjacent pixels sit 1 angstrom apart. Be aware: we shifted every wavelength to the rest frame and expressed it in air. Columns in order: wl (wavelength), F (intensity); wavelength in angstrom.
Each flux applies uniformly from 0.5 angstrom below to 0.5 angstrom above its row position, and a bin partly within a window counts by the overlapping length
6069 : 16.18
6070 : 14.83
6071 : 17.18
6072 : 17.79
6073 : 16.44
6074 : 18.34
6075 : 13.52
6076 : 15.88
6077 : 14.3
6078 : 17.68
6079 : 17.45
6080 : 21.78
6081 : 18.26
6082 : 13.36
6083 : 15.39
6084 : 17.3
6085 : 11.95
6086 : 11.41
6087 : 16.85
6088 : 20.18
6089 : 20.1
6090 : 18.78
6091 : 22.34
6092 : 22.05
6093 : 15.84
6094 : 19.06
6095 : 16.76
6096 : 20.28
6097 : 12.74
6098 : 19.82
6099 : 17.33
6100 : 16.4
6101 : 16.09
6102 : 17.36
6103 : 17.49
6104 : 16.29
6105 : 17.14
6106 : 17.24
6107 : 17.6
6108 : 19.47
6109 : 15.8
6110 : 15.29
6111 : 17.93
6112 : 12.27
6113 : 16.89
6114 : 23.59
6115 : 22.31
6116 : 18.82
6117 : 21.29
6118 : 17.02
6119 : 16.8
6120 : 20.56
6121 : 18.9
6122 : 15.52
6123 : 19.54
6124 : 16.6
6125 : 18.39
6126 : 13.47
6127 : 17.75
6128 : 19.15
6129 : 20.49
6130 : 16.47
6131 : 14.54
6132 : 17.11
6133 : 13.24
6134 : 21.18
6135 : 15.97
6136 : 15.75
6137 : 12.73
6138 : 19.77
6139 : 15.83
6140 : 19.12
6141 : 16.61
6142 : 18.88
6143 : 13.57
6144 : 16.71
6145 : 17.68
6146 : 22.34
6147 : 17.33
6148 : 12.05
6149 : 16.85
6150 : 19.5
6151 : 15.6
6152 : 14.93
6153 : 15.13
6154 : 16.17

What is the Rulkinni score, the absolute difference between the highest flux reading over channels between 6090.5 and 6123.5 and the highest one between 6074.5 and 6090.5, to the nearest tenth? 1.8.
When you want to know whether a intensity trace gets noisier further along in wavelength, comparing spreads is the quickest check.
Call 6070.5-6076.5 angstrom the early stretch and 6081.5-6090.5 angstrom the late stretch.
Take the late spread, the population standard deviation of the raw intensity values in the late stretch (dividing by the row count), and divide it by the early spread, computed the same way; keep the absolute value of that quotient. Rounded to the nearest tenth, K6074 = 2.0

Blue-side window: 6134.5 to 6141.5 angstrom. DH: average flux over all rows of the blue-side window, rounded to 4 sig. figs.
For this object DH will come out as 16.54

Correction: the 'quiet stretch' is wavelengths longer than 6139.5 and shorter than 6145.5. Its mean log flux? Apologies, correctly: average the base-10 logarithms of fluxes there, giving 1.23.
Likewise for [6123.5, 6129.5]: 1.24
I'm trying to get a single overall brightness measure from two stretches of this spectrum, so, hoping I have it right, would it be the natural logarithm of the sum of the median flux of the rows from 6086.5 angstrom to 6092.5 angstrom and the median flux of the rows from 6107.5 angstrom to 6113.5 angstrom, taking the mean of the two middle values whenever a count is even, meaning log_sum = 3.60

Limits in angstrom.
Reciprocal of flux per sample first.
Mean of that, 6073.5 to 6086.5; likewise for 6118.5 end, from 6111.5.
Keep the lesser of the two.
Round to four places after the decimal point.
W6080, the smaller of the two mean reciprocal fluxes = 0.0553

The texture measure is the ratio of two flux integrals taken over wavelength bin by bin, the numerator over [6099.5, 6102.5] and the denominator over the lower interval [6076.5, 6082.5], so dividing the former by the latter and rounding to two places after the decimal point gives 0.48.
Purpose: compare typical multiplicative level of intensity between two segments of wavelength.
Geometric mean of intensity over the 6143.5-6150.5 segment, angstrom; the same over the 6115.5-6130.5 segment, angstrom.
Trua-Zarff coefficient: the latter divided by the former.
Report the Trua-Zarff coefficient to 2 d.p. 1.04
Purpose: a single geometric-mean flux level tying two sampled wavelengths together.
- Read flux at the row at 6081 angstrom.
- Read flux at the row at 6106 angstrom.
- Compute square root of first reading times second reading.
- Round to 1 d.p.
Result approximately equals 17.7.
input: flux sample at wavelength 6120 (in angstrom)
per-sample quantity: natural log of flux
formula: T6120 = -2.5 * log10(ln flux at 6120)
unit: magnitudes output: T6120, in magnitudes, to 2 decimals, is -1.20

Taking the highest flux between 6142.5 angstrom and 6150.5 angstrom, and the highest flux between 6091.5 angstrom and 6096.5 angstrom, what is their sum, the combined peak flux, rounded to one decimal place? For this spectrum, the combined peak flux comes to 44.4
